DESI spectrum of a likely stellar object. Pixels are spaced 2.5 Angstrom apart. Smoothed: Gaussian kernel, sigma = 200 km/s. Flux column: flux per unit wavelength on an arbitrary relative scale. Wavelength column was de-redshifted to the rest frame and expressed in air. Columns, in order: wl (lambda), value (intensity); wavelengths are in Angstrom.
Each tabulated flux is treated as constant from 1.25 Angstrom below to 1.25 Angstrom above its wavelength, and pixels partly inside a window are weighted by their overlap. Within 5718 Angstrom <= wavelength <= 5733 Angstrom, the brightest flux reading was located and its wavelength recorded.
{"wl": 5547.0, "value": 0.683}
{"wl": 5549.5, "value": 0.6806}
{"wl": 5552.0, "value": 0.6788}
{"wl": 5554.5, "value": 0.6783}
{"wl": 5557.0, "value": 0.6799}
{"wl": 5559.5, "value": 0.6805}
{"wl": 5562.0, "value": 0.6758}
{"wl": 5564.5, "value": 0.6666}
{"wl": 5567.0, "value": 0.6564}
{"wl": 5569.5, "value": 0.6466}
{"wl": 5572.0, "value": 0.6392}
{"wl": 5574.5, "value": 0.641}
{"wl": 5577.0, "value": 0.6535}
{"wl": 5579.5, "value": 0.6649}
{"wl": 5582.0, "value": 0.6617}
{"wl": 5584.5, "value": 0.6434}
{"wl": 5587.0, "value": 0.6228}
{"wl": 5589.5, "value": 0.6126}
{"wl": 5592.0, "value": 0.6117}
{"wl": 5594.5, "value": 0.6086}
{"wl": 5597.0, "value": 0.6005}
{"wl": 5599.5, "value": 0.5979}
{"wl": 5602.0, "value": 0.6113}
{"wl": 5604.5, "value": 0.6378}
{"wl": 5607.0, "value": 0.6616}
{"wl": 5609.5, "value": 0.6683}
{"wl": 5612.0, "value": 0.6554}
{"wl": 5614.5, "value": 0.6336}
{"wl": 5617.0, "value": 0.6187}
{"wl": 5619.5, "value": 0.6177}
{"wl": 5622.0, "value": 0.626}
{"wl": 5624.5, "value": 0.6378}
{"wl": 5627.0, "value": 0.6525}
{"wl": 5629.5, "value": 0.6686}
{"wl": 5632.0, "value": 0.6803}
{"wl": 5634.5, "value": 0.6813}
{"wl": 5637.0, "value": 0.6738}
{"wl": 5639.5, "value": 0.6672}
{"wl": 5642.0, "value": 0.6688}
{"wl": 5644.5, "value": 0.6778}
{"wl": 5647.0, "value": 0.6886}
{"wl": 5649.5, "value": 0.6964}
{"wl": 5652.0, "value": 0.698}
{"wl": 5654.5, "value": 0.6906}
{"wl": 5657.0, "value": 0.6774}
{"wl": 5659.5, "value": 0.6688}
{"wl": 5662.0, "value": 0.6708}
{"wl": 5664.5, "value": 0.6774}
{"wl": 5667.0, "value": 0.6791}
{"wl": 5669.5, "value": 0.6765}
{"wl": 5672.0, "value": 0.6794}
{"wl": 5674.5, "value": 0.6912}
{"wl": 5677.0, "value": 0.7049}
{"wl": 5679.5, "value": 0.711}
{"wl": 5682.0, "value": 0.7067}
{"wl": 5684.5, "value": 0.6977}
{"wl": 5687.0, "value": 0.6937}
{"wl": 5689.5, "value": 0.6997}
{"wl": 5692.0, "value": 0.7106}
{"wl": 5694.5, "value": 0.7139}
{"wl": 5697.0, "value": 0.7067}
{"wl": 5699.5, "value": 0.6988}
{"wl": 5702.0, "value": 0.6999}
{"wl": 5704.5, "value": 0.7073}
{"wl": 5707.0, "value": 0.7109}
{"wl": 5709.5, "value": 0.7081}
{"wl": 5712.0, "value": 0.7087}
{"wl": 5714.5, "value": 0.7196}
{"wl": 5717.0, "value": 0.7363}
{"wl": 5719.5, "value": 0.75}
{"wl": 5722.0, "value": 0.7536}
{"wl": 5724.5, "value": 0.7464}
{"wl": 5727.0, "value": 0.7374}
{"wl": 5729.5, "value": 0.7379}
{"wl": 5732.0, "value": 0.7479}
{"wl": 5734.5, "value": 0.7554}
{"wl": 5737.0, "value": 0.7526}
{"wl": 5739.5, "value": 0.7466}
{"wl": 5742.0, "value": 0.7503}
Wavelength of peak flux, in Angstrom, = 5722.0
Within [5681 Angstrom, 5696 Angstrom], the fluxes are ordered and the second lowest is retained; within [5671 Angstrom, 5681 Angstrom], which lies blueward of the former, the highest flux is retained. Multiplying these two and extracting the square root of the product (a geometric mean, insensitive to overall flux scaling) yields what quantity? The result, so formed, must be 0.70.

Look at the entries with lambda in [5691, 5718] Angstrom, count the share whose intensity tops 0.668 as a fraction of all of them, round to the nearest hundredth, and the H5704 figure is 1.00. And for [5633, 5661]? 0.91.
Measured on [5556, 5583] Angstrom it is 0.27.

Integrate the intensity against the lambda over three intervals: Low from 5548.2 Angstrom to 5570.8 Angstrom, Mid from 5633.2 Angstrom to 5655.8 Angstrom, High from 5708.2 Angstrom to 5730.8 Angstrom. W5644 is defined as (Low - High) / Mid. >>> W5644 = -0.0903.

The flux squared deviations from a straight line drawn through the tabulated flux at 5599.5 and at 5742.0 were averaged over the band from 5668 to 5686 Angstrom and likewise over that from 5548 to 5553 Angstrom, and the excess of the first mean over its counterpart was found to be -0.018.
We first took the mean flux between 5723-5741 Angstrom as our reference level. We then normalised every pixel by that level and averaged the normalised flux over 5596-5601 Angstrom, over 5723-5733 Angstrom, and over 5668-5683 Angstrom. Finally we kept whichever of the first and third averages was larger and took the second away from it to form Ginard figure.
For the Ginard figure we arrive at -0.064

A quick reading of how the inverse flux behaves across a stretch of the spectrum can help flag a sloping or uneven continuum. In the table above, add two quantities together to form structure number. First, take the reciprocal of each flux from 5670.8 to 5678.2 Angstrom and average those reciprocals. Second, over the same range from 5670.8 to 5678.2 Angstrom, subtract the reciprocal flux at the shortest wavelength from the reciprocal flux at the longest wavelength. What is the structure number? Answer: 1.39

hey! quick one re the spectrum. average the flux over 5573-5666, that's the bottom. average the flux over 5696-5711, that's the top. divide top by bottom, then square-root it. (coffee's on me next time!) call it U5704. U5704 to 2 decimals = 1.04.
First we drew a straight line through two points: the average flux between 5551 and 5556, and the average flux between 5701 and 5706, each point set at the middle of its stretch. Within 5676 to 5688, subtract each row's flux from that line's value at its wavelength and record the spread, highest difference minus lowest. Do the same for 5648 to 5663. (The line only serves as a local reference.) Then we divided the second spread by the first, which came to 1.6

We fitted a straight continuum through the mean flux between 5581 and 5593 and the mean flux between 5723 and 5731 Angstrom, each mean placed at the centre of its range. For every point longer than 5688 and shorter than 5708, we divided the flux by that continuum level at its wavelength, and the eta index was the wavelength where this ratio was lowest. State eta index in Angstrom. 5702.0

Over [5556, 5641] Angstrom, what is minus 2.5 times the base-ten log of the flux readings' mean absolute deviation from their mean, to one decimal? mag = 4.2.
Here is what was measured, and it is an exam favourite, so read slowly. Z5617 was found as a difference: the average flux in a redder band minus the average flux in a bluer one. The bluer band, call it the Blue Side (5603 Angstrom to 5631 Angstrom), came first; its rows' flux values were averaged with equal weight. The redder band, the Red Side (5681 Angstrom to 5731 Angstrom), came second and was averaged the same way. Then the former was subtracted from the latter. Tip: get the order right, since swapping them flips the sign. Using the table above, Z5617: 0.07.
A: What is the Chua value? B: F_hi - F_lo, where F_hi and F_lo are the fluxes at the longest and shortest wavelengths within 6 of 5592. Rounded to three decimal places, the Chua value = -0.022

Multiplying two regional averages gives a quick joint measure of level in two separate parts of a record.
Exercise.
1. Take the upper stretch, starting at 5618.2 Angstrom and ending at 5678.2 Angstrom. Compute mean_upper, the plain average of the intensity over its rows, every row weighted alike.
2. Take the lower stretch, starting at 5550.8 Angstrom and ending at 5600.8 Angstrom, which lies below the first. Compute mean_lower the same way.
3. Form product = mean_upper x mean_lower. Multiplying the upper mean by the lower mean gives 0.435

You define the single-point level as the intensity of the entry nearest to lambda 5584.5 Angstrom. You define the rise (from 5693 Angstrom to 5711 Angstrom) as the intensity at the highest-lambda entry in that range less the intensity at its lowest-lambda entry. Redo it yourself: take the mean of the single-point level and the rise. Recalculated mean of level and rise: 0.319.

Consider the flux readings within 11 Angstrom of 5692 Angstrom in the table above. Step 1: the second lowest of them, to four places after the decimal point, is 0.6977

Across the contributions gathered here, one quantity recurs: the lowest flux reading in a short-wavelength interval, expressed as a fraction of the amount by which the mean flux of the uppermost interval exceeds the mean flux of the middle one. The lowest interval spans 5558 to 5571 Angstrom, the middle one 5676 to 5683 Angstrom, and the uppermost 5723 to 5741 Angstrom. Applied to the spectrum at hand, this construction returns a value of 17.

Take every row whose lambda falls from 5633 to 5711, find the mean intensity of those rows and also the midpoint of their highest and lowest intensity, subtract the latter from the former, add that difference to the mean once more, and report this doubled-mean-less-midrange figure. 0.69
